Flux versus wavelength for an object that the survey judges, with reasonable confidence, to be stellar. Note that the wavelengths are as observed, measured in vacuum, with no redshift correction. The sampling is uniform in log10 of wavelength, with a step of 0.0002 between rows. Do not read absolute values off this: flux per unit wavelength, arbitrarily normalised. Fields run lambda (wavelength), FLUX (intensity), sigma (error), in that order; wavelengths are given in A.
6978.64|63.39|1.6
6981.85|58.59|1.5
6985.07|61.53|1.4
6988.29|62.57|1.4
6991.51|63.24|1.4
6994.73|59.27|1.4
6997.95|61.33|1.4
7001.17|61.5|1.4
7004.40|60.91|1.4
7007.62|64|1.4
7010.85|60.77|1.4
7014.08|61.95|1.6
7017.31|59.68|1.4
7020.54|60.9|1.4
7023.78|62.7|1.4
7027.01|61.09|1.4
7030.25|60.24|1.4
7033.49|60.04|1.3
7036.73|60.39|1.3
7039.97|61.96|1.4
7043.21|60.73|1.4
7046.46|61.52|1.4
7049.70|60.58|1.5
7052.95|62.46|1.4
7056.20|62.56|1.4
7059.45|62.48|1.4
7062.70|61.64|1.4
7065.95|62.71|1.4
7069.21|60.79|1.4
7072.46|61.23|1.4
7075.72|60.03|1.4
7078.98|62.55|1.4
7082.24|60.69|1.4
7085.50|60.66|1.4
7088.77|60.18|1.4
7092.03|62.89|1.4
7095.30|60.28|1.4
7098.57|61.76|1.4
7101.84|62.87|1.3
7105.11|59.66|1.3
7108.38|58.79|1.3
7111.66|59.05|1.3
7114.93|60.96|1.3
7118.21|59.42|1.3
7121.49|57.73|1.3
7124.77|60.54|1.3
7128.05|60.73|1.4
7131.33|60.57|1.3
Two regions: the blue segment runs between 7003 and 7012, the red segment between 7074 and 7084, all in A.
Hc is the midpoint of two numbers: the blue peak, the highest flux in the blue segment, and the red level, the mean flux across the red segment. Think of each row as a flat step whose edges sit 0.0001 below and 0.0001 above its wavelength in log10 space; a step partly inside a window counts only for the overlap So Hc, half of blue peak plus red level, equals 62.5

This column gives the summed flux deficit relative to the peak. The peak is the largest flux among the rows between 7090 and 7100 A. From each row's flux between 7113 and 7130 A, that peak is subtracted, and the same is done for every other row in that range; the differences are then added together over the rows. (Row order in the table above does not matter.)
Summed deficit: -15.1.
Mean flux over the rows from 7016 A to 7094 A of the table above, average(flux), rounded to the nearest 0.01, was 61.28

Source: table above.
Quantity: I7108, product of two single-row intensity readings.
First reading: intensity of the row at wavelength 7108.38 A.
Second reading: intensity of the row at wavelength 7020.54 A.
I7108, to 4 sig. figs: 3580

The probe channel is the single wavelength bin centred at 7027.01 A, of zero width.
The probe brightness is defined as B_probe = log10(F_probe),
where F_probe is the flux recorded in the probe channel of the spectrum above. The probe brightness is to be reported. 1.79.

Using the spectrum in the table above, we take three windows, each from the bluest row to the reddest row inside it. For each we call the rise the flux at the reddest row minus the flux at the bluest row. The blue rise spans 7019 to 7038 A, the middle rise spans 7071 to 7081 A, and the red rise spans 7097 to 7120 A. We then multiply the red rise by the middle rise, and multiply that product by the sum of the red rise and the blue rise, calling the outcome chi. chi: 8.8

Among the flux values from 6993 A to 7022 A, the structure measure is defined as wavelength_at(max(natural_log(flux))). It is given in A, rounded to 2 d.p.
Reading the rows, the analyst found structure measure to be 7007.62 A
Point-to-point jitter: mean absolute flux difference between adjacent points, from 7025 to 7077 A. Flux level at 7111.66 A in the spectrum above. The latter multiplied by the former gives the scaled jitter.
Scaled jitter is 53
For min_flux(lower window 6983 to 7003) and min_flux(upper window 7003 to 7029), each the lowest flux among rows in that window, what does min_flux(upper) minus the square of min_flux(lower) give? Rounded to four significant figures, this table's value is -3453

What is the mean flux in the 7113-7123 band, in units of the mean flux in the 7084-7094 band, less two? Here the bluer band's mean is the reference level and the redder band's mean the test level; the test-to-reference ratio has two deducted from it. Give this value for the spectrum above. -1.03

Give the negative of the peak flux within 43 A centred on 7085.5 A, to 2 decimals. -62.89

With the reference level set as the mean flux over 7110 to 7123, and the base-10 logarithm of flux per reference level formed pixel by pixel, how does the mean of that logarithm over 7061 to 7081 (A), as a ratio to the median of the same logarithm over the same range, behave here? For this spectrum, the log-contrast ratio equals 1.0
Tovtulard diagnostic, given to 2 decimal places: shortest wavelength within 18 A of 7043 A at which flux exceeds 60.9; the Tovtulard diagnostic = 7027.01 A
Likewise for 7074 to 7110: 7078.98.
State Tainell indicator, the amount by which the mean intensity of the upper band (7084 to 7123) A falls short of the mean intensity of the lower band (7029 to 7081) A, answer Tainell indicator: 1.0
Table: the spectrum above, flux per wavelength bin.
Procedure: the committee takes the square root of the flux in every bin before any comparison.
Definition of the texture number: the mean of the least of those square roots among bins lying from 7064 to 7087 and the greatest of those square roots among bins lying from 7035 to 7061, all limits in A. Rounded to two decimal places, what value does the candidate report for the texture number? 7.83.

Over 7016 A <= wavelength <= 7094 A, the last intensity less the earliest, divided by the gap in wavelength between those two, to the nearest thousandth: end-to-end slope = 0.043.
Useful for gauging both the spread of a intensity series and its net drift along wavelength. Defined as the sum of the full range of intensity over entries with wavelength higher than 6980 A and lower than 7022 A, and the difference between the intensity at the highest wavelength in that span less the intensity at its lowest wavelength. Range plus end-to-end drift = 7.7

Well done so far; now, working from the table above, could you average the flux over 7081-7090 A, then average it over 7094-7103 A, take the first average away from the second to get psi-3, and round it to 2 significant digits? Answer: 1.1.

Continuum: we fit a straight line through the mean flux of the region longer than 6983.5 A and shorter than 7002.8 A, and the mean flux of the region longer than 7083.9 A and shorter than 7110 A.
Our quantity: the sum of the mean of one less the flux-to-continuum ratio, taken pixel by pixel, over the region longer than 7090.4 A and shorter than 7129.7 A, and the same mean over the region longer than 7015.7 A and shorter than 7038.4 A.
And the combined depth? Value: 0.017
